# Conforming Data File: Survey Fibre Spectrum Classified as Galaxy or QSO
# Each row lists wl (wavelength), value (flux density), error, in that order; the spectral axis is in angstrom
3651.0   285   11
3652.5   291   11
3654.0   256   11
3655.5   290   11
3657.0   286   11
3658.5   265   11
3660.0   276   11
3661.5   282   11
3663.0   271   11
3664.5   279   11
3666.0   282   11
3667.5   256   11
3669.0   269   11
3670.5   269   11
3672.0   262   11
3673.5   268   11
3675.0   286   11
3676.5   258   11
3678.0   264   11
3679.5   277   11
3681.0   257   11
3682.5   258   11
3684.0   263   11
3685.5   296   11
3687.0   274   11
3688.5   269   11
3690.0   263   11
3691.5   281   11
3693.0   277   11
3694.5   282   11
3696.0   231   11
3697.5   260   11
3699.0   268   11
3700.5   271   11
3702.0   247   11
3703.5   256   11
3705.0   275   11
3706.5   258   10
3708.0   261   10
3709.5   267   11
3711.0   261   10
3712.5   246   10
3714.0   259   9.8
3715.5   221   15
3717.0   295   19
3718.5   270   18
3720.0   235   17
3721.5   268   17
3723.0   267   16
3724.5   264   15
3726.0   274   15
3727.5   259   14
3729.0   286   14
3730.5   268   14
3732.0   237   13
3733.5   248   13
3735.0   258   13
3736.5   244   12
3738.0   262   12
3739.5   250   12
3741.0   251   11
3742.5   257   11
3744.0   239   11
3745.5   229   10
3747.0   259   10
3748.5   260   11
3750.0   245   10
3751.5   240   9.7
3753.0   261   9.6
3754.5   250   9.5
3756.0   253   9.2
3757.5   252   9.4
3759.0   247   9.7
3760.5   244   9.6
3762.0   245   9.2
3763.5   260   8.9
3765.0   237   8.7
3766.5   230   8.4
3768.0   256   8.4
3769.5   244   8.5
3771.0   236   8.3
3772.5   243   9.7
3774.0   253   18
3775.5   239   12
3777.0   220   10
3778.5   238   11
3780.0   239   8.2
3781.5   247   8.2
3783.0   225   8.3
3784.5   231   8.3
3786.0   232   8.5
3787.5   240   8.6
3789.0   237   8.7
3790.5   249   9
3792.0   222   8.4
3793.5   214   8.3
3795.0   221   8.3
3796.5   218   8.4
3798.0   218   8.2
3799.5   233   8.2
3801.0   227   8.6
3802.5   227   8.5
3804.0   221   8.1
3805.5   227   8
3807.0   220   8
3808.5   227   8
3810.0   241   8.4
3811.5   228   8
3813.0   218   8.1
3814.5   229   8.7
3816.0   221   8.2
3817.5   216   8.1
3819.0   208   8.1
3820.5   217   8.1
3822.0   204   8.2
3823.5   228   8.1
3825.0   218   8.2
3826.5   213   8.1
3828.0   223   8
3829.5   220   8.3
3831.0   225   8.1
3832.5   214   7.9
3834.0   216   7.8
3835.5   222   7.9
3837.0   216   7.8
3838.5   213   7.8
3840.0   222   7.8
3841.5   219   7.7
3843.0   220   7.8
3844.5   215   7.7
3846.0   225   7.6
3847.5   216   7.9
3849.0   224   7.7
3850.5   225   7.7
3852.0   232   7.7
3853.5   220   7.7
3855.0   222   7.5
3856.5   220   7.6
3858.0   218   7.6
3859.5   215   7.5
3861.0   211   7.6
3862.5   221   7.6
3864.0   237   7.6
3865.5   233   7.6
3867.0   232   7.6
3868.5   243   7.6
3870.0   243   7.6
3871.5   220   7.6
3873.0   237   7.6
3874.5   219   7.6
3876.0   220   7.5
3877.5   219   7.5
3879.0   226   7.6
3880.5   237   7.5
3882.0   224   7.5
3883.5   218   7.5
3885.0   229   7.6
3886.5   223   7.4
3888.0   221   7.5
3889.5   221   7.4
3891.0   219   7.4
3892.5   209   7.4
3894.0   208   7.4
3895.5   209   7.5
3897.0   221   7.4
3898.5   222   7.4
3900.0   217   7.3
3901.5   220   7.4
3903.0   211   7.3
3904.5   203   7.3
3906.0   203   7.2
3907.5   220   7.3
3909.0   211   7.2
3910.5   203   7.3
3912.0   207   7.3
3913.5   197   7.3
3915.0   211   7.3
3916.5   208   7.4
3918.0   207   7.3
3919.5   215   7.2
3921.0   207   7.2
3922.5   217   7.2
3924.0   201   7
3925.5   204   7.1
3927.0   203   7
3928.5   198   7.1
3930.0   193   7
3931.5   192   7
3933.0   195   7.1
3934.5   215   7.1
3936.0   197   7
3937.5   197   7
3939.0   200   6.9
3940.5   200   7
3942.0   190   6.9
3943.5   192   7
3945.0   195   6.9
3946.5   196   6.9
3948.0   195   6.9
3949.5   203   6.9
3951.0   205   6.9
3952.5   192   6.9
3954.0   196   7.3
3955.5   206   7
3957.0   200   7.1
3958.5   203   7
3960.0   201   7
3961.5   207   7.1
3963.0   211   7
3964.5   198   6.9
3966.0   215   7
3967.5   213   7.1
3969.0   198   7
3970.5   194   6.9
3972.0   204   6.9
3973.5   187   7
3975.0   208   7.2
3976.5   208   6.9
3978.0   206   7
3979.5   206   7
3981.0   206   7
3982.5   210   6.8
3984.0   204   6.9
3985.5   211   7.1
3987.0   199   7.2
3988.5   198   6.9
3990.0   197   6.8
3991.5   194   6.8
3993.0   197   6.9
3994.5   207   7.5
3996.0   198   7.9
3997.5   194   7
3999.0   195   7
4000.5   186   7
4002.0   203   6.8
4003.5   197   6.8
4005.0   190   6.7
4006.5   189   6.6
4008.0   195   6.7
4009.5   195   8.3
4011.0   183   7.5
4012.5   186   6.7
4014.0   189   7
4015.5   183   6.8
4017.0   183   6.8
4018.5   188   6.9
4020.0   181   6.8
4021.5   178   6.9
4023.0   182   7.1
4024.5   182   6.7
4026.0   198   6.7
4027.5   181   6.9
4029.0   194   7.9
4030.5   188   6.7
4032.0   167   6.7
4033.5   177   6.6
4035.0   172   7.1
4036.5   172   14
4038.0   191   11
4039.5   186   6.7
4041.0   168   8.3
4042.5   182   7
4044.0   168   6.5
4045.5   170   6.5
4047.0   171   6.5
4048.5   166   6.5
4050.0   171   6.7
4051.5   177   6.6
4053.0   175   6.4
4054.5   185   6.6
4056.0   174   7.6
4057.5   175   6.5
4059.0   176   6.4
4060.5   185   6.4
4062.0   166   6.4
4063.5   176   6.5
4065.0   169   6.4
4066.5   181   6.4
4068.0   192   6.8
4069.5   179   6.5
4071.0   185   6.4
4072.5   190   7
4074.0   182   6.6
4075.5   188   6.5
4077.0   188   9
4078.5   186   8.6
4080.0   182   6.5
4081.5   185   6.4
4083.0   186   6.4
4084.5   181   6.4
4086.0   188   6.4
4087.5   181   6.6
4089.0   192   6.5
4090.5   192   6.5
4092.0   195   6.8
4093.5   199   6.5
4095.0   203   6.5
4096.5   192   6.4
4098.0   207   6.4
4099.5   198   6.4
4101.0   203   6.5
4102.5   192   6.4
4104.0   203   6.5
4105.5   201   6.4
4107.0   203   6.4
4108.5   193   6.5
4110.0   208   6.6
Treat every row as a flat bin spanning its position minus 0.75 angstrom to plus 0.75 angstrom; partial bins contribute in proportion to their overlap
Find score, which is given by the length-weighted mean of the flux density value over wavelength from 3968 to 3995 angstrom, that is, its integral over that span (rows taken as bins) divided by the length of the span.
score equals 202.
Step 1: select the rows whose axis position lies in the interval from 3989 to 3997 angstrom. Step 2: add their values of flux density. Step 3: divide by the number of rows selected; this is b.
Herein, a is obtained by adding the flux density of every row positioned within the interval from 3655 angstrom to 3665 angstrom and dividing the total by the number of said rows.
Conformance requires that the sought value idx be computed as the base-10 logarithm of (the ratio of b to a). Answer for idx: -0.15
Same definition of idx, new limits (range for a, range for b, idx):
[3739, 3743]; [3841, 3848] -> -0.06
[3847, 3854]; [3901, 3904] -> -0.02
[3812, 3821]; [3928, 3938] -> -0.04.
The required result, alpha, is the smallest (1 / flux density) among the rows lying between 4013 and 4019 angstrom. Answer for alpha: 0.0053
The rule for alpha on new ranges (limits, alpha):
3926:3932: 0.0049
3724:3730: 0.0035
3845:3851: 0.0044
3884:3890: 0.0044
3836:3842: 0.0045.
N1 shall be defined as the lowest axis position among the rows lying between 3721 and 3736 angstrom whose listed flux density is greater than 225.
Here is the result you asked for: 3721.5 angstrom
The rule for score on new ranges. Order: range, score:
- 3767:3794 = 237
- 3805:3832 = 221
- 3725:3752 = 254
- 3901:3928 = 208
